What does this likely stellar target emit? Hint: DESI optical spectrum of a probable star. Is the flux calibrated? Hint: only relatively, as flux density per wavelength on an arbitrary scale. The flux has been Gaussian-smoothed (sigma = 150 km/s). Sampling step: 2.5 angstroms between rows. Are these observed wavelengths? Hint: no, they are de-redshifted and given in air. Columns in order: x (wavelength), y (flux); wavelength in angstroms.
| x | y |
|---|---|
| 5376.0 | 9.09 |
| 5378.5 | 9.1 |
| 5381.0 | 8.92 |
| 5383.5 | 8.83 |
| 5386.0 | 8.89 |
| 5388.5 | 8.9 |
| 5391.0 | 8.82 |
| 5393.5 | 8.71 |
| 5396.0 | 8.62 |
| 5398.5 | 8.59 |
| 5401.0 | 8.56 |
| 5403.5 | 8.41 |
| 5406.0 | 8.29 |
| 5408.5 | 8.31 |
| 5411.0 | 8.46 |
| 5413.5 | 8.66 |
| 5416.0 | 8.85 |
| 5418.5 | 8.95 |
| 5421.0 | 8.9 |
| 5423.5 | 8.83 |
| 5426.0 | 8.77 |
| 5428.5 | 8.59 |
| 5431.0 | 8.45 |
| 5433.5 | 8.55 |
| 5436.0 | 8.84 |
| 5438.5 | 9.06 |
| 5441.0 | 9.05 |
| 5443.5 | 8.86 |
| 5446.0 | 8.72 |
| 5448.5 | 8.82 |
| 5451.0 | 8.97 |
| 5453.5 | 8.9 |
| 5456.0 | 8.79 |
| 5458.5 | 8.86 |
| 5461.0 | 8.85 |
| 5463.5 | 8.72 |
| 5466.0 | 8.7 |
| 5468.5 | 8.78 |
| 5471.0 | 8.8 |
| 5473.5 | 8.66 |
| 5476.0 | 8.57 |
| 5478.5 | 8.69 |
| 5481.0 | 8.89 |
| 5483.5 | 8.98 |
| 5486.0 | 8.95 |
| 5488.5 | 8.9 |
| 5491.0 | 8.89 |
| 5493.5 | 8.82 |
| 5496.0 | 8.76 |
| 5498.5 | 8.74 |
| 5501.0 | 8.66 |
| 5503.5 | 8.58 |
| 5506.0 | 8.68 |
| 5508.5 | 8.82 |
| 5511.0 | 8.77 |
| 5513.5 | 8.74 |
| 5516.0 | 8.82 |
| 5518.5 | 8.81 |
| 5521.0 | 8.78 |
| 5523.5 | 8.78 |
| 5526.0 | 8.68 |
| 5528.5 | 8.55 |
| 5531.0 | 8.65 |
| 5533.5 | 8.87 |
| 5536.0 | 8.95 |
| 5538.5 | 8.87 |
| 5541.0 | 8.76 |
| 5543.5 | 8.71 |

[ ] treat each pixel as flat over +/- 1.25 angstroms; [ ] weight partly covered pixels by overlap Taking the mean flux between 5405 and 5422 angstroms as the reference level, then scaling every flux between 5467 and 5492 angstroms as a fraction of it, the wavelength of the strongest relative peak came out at 5483.5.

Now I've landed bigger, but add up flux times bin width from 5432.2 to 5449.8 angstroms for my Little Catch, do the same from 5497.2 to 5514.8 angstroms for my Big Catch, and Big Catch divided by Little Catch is 0.99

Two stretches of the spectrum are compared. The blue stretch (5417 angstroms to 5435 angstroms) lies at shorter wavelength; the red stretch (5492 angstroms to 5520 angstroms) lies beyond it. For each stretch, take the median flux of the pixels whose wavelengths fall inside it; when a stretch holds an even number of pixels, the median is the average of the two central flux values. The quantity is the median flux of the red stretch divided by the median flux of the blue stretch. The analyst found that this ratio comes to 1.00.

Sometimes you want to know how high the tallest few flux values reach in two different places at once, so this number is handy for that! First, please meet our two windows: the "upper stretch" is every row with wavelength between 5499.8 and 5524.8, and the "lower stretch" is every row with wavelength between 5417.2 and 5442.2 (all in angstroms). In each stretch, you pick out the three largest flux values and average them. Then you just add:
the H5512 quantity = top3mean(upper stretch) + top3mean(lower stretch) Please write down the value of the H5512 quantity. 17.8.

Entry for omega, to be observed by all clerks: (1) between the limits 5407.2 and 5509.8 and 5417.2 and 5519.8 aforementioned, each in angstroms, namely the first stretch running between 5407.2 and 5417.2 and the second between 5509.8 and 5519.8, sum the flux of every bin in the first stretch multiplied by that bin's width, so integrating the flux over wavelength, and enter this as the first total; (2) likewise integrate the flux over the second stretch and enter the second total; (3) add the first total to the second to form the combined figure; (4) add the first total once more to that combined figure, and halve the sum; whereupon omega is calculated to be 129.6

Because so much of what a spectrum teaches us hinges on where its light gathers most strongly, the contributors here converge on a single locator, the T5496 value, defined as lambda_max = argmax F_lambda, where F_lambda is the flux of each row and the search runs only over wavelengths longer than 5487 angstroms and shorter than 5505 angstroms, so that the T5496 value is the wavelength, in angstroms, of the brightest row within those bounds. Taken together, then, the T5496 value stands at 5488.5 angstroms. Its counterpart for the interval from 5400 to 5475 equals 5438.5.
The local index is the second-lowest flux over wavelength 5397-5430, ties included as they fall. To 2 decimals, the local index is 8.31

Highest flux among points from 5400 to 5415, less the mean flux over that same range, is 0.21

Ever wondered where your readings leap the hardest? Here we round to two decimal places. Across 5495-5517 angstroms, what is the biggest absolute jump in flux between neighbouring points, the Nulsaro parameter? 0.14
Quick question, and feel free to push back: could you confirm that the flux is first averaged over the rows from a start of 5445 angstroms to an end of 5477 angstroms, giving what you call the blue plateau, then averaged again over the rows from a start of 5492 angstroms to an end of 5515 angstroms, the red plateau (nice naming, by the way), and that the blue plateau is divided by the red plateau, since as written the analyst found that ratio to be 1.01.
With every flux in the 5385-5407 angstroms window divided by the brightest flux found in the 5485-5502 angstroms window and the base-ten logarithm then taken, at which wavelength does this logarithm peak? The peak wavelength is 5388.5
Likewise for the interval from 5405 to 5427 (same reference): 5418.5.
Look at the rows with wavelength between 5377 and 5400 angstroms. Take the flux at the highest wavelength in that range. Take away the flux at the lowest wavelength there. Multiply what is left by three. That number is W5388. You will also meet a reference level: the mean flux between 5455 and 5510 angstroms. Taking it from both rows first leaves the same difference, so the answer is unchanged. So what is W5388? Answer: -1.5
